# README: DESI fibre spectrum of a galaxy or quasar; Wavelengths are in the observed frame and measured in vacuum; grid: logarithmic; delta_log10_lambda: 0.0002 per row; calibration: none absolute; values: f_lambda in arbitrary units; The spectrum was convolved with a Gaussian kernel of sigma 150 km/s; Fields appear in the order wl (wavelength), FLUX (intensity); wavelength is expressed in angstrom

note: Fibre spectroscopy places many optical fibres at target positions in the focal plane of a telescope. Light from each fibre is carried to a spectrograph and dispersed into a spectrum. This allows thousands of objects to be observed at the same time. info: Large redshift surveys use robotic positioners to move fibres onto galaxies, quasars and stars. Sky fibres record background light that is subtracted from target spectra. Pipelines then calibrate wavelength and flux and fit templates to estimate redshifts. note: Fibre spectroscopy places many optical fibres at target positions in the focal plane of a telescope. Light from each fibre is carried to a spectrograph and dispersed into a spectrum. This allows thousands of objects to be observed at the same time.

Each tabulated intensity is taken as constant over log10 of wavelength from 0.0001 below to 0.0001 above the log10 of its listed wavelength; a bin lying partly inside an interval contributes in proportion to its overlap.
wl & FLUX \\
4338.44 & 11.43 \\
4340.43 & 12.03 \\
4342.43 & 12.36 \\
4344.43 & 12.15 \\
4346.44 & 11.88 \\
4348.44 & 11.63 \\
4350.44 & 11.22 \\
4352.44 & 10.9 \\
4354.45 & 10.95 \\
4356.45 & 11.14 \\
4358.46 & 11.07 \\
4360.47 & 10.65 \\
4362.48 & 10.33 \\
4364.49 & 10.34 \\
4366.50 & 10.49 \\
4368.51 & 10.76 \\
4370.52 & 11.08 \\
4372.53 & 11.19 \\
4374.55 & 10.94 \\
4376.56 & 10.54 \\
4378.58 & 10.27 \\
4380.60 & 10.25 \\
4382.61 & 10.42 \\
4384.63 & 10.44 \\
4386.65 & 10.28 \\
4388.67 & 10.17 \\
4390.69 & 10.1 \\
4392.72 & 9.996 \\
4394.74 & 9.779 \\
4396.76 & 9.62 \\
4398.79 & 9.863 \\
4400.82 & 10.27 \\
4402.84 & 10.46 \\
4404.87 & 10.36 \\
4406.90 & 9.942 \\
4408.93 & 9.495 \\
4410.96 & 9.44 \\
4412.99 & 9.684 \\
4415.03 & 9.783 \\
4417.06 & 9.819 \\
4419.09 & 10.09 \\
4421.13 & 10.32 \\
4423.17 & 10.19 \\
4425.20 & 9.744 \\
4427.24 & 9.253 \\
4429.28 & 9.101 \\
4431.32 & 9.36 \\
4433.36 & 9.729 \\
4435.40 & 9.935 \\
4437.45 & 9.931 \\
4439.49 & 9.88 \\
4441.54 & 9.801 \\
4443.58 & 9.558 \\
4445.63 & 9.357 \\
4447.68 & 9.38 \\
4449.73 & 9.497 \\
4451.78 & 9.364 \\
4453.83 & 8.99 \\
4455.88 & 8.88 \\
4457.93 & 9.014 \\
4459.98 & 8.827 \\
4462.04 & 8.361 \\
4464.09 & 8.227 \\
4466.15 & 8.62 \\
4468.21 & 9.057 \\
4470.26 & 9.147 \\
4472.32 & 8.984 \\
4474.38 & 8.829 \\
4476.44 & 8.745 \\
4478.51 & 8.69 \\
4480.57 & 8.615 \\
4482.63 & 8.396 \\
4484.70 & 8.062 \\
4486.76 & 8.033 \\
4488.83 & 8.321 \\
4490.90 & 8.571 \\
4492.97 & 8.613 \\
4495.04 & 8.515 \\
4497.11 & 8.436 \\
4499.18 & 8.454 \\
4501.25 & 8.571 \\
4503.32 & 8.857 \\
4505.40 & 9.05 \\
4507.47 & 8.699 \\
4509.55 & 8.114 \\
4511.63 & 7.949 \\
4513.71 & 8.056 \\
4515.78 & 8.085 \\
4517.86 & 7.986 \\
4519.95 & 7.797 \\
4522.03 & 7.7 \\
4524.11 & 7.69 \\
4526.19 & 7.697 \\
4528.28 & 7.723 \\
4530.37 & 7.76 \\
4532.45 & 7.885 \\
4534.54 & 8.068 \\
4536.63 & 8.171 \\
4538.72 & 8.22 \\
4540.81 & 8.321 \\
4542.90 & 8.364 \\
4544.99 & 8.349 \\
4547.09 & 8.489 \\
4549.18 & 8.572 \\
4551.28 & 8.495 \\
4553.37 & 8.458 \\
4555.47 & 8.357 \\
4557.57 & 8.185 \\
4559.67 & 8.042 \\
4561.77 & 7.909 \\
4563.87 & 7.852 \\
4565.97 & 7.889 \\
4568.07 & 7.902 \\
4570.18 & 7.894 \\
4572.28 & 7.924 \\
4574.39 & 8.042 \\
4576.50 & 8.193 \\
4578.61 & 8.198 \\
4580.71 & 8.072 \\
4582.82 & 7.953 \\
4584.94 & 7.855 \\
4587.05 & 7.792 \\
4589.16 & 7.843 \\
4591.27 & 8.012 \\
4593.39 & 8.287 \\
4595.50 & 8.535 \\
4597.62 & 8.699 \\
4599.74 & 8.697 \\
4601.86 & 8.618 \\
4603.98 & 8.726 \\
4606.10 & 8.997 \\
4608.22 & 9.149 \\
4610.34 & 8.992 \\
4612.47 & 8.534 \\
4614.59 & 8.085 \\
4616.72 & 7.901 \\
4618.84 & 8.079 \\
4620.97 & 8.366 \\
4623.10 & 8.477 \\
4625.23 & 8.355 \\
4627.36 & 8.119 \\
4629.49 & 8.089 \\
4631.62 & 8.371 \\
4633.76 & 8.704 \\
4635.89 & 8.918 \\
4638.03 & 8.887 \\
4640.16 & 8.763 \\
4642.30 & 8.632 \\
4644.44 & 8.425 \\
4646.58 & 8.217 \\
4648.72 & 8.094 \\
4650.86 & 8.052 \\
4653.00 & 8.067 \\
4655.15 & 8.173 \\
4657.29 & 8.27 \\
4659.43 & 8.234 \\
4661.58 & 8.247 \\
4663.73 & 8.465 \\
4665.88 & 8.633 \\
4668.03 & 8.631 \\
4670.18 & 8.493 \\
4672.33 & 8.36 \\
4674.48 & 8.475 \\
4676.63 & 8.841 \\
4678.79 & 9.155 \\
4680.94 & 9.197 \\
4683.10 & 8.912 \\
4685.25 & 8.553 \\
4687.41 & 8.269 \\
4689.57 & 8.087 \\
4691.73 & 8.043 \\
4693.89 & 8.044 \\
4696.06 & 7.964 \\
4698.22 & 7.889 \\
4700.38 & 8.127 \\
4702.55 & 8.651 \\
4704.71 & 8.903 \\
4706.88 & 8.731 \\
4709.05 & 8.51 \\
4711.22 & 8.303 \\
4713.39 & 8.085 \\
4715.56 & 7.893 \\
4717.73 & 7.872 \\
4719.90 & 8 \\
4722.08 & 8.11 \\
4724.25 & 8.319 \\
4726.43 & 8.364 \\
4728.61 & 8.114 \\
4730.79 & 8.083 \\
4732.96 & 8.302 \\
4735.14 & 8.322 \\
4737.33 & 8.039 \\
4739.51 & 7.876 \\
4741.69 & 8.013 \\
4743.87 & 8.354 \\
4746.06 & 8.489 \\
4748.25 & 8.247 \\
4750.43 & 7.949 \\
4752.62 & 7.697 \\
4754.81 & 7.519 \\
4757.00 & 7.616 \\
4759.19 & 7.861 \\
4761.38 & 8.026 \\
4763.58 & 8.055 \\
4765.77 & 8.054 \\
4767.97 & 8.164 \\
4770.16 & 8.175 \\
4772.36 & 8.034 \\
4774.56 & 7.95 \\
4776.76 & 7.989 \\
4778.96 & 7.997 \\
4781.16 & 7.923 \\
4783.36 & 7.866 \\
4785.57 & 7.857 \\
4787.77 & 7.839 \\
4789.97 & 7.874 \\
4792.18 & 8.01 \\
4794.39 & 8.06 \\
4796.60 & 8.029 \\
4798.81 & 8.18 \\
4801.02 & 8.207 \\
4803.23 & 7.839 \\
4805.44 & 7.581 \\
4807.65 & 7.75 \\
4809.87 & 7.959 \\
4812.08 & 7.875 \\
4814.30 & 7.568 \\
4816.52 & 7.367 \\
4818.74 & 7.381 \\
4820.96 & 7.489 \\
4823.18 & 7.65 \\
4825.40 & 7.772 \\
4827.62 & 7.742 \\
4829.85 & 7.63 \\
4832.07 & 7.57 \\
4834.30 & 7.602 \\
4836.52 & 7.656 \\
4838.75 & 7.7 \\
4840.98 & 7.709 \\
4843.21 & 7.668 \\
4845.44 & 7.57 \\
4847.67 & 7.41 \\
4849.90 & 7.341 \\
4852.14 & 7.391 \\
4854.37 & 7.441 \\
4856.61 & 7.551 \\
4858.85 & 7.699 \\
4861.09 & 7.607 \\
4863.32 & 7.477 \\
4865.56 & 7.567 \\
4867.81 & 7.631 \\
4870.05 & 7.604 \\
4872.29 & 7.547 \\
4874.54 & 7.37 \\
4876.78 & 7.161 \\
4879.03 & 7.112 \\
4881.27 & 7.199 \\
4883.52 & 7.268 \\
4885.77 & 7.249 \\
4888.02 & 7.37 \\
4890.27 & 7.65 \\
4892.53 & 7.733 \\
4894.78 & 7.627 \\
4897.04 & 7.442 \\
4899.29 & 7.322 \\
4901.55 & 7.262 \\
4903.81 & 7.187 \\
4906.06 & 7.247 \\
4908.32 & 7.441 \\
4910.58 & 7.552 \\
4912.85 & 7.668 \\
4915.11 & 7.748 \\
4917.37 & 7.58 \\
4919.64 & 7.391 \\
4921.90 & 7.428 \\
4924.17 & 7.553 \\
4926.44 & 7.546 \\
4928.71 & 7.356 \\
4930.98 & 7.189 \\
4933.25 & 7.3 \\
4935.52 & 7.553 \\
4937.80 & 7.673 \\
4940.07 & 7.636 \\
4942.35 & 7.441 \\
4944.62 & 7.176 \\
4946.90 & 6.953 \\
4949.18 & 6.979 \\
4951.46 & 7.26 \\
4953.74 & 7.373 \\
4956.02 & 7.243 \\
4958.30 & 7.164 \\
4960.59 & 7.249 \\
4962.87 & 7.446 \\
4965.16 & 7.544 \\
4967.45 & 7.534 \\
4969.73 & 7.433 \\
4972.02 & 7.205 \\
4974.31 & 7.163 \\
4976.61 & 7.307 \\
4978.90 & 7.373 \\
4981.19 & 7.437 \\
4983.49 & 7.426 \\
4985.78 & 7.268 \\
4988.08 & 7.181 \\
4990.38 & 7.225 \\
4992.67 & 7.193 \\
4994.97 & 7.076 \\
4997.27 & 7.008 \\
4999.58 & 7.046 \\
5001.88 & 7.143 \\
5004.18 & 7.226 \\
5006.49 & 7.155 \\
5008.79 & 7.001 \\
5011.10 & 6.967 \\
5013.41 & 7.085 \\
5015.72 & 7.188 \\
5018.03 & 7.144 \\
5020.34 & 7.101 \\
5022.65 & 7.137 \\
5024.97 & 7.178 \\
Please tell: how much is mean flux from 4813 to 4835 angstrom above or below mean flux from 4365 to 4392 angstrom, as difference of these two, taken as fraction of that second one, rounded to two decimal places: -0.28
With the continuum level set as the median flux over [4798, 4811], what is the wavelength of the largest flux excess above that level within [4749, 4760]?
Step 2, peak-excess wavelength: 4750.43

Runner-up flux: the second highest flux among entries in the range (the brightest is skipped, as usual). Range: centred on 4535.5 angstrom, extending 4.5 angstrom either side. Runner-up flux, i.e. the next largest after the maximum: 8.171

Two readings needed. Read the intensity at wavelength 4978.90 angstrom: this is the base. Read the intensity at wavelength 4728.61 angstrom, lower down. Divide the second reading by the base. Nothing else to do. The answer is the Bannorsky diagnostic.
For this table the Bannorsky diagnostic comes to 1.10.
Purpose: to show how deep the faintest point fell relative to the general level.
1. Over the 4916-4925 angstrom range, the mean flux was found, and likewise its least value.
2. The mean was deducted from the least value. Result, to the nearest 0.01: -0.10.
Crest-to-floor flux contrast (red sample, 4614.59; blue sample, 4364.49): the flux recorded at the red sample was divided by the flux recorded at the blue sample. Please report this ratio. 0.78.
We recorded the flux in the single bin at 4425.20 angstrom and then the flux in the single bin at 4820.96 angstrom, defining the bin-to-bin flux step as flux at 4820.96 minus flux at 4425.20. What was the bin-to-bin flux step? -2.3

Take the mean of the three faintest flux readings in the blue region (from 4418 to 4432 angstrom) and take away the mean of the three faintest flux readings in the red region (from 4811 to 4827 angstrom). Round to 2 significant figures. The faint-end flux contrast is 1.8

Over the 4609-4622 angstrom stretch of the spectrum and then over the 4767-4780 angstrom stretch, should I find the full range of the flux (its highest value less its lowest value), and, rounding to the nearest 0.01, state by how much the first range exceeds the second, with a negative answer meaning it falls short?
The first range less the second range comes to 0.87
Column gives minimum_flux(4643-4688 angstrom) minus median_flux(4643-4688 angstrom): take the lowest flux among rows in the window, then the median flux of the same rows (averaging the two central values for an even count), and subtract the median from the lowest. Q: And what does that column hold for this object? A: -0.37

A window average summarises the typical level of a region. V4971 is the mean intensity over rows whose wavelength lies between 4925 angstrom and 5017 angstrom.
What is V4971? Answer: 7.3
